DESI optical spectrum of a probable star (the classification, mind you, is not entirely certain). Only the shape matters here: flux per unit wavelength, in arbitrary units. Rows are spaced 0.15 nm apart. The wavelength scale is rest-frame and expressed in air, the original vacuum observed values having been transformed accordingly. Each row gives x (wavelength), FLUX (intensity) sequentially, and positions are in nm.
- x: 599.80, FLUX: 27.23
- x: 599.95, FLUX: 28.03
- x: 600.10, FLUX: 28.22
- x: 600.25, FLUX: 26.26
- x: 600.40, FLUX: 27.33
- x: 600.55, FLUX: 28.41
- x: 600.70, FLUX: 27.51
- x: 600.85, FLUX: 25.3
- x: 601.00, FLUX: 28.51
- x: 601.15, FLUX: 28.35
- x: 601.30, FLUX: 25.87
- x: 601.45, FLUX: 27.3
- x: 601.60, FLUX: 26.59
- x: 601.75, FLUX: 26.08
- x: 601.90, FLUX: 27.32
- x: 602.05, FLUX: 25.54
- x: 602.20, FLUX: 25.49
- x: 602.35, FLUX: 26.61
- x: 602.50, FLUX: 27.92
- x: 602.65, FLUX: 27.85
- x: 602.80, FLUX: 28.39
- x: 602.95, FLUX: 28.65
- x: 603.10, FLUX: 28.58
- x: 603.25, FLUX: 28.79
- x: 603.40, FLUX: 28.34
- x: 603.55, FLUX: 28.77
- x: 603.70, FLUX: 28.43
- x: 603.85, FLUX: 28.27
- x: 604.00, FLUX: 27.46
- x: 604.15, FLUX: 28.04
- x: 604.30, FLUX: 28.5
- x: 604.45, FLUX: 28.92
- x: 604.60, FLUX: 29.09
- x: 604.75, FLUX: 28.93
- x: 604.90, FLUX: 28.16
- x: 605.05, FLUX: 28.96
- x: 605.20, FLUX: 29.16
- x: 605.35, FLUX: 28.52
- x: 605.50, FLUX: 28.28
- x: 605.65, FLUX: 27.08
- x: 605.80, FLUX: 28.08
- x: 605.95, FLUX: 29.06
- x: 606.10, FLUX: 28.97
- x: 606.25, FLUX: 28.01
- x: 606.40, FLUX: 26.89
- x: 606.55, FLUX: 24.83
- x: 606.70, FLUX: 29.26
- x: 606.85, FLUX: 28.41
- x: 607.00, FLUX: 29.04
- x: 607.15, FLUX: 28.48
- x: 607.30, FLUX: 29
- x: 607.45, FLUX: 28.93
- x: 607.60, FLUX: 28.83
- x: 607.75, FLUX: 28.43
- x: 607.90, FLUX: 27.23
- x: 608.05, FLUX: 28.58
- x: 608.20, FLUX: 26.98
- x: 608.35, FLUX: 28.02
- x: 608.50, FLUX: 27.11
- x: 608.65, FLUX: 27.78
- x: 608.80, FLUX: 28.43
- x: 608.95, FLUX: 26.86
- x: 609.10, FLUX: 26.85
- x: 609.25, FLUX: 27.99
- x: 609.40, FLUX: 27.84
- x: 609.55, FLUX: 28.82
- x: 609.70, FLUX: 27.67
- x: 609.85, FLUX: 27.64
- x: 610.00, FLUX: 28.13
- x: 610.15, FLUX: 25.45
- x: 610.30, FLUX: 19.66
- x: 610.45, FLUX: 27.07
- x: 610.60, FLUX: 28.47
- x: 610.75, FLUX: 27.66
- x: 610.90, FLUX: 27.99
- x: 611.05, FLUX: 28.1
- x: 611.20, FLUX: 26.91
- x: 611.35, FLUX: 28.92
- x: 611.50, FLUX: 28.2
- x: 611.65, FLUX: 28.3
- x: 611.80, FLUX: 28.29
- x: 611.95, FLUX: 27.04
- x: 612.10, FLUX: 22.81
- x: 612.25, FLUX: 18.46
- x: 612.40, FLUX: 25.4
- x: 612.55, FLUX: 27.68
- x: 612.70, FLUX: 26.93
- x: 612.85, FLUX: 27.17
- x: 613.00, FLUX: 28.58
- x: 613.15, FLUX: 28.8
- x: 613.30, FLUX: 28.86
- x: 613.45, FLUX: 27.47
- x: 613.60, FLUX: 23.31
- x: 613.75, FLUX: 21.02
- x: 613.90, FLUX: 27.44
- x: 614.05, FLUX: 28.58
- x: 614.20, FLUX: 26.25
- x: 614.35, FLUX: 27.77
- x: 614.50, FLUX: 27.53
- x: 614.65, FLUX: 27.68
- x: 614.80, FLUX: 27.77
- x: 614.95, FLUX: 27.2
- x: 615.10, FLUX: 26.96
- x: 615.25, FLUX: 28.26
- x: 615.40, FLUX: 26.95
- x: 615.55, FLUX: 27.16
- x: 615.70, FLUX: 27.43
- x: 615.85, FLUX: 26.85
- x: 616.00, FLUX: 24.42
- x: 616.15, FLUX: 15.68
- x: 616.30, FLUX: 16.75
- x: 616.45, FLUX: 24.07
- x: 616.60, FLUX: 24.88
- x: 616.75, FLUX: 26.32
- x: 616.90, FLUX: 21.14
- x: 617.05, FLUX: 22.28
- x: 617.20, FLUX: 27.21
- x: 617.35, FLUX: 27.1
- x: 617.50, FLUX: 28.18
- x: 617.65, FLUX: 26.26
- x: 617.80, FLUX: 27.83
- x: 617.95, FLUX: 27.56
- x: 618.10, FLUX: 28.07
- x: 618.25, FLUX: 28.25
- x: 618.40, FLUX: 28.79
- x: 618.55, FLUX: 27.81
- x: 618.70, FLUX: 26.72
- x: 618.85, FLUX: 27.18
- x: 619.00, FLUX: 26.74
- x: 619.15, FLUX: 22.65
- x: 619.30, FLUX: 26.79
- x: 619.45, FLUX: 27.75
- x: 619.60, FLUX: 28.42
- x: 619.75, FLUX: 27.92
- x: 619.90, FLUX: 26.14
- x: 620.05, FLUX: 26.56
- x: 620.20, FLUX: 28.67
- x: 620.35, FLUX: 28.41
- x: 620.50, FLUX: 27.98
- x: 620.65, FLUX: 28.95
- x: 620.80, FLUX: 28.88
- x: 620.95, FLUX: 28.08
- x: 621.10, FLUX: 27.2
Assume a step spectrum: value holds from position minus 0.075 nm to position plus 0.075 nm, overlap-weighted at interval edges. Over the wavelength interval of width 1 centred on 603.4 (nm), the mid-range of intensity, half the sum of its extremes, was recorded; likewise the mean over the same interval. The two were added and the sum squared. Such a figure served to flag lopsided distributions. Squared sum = 3258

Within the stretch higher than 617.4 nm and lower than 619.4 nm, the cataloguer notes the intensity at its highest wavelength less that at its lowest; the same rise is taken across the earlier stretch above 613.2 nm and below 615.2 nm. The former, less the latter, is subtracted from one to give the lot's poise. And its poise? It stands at 0.5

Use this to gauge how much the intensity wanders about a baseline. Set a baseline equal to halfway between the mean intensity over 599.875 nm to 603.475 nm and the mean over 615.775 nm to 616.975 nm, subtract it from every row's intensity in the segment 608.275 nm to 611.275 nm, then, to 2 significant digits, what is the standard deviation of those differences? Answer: 1.9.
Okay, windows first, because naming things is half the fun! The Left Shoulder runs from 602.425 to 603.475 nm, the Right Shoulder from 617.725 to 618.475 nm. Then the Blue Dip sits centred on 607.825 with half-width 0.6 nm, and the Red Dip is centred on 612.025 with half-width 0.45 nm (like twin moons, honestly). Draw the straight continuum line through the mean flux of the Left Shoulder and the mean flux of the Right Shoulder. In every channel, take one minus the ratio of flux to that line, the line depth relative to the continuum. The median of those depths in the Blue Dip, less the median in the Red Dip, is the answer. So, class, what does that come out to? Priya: -0.078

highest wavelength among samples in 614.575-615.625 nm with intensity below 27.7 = 615.55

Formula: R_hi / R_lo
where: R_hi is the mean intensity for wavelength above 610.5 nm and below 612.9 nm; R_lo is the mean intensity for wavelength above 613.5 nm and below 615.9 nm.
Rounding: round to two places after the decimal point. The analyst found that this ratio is 1.00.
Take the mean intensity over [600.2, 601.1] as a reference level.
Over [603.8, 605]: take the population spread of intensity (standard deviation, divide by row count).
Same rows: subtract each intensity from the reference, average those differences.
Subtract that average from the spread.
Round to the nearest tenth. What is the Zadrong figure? 1.7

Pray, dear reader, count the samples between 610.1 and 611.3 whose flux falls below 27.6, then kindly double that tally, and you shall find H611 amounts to 8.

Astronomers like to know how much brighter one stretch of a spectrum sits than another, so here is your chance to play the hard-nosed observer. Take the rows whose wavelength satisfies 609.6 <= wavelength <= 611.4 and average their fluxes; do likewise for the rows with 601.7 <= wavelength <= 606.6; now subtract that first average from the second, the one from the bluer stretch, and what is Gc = 1.0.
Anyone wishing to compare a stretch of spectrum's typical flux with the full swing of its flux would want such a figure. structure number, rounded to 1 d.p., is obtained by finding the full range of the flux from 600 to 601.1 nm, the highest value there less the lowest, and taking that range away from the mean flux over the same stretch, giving 24.2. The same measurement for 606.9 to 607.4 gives 28.3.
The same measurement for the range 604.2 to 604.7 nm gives 28.2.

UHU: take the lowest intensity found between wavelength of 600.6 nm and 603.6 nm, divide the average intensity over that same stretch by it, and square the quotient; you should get 1.17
